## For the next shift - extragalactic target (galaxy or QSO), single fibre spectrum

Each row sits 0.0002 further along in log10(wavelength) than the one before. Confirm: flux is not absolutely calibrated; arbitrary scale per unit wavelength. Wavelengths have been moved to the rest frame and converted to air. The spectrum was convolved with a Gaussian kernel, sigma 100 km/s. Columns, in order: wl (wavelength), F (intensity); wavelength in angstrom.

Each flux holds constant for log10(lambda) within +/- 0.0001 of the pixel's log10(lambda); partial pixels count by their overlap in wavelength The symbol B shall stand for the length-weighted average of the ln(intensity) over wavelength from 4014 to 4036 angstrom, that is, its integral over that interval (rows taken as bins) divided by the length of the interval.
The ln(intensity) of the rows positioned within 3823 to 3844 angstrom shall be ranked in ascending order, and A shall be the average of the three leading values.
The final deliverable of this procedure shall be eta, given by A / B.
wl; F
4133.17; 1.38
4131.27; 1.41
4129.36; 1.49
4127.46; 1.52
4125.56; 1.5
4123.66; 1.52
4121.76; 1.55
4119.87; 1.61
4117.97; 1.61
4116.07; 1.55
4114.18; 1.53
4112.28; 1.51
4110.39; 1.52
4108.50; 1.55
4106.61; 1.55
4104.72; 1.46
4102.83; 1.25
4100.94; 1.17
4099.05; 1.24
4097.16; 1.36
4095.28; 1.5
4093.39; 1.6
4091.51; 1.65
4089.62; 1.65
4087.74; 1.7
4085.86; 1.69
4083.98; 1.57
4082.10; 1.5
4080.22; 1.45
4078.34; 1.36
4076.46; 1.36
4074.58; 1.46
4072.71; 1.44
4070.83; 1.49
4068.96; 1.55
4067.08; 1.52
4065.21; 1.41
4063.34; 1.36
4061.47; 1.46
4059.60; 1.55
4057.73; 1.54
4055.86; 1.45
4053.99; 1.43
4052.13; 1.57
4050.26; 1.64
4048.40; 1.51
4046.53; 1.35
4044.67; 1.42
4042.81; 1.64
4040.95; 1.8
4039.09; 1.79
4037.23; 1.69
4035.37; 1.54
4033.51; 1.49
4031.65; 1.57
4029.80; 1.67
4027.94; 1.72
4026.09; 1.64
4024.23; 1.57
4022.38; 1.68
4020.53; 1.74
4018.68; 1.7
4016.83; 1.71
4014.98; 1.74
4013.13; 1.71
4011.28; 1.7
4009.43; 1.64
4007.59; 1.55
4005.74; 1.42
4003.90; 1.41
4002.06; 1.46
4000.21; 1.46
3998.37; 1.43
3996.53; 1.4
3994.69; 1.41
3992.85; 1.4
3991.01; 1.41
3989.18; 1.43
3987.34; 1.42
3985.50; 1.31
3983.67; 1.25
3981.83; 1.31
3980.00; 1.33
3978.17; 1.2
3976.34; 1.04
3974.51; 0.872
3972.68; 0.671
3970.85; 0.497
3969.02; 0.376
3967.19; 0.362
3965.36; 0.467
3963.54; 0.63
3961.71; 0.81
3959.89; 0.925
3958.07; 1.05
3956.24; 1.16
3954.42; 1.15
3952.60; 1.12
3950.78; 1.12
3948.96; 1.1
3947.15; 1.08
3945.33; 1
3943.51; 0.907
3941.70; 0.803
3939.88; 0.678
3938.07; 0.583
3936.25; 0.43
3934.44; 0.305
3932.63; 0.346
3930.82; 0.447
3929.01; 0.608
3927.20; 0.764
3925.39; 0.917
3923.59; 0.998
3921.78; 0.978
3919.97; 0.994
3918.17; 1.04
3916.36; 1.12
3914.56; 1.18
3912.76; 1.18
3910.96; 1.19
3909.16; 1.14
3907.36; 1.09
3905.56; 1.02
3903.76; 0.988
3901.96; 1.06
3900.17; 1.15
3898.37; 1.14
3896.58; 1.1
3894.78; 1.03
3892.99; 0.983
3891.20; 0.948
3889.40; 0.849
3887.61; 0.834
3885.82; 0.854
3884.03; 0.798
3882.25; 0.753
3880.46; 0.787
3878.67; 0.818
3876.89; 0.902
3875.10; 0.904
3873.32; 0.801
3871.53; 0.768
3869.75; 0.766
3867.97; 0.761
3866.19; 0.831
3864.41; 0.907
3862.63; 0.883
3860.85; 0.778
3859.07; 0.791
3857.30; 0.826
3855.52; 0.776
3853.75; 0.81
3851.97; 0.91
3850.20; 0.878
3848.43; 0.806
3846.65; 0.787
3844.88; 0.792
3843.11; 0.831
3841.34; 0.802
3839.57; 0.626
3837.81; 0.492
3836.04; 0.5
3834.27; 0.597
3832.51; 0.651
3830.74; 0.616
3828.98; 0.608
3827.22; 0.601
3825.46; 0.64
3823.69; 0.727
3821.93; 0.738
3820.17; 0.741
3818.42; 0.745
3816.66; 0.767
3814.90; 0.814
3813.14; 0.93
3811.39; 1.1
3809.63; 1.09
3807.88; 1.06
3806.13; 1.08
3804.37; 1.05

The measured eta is -1.3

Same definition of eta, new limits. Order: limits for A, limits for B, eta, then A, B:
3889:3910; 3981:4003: -0.2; -0.1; 0.33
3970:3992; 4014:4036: -0.8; -0.4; 0.50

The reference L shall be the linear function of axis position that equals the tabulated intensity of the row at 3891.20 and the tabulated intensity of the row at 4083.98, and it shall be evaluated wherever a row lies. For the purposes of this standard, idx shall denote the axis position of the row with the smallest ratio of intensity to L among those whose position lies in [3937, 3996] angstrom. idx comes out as 3967.19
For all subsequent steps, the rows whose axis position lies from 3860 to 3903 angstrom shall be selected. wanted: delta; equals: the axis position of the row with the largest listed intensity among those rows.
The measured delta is 3900.17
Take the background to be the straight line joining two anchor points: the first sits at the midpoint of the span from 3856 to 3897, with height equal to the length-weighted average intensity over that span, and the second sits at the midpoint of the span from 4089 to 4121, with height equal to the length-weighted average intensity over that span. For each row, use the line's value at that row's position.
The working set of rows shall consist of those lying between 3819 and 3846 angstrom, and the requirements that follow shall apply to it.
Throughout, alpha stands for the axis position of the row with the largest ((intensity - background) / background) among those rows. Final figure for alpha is 3843.11 angstrom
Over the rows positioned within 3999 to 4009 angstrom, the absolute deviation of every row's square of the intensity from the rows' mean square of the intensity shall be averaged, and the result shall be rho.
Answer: 0.107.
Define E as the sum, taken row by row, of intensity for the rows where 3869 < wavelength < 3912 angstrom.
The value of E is 23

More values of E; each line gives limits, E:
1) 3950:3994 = 24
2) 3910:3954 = 21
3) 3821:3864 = 17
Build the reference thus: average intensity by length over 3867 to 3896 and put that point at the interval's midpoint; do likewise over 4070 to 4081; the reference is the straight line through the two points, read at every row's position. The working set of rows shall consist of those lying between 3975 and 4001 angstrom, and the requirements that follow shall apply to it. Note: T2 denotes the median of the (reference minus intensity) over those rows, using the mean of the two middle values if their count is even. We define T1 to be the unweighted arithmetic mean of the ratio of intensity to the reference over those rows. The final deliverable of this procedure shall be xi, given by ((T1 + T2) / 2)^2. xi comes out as 0.22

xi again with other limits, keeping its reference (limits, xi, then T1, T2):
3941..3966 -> 0.22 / 0.90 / 0.03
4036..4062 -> 0.24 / 1.16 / -0.17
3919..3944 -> 0.24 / 0.70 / 0.29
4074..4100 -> 0.24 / 1.03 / -0.05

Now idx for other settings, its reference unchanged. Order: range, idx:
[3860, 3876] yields 3871.53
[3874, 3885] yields 3882.25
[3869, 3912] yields 3882.25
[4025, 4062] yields 4046.53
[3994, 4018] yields 4003.90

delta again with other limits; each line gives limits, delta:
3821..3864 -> 3851.97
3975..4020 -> 4014.98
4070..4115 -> 4087.74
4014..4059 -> 4040.95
